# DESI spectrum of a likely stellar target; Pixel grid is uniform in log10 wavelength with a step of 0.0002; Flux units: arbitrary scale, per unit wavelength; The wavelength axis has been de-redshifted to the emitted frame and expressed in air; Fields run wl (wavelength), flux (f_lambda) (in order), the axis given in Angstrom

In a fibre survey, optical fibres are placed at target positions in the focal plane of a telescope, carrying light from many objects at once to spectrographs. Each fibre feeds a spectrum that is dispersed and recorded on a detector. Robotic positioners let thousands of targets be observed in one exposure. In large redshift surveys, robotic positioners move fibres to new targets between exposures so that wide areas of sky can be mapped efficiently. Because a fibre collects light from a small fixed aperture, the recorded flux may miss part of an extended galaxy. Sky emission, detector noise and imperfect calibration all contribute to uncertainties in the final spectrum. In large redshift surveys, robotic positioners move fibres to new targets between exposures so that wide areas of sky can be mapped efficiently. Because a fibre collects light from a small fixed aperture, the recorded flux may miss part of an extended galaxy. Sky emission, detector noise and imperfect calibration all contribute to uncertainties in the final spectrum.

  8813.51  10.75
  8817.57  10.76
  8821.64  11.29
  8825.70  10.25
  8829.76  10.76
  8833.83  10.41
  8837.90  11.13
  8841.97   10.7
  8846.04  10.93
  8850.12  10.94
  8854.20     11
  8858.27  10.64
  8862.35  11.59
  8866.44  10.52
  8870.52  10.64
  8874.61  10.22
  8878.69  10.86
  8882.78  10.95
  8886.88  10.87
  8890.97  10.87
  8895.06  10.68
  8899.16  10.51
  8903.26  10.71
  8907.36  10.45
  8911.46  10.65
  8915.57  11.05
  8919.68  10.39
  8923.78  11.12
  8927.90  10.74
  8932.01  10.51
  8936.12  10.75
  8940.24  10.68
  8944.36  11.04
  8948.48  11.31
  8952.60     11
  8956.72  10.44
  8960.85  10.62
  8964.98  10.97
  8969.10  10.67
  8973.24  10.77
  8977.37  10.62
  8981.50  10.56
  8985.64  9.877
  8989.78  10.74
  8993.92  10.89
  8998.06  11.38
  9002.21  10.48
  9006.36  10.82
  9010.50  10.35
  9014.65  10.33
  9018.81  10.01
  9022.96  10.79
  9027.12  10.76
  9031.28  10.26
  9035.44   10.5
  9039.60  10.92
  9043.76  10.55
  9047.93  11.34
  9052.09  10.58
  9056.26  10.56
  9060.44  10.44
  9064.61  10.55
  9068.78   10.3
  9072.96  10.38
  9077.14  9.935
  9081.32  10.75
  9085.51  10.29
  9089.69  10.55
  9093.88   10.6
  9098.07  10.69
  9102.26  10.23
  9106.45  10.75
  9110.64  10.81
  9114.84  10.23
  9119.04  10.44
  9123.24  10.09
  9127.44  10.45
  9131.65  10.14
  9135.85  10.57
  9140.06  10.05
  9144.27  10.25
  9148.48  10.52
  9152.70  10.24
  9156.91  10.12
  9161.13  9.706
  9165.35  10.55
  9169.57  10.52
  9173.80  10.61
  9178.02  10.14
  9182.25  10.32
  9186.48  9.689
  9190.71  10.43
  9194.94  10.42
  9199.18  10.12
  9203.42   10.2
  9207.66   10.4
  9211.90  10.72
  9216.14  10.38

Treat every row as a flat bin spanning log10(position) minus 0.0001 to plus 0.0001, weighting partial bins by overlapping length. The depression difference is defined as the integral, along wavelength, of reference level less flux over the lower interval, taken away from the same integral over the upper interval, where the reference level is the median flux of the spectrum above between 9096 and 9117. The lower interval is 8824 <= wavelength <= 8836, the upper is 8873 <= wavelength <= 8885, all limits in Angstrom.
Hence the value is -2.5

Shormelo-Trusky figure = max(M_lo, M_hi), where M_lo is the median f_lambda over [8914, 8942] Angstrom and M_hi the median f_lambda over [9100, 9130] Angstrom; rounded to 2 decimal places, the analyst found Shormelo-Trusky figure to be 10.74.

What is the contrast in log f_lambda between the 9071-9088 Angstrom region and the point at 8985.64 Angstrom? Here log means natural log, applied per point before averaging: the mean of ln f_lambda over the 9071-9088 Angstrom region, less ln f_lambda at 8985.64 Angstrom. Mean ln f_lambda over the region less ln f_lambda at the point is 0.05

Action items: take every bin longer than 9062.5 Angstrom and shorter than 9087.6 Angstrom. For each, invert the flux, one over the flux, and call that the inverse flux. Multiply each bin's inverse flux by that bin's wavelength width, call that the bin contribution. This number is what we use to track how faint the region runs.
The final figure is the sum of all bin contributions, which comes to 2.42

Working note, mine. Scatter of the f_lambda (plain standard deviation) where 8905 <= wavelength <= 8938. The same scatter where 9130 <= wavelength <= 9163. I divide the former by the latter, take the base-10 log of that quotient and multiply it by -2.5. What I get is 0.0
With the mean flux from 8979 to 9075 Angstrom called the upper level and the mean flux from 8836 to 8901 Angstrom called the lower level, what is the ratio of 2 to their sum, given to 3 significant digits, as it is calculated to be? 0.0935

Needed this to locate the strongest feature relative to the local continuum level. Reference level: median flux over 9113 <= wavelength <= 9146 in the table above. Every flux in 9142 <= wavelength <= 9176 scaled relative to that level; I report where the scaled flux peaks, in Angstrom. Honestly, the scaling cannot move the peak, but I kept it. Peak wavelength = 9173.80 Angstrom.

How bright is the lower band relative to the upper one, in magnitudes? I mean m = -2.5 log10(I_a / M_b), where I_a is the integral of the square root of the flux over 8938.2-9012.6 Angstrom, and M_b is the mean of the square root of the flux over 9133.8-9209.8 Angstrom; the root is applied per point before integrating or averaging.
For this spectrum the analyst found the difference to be -4.70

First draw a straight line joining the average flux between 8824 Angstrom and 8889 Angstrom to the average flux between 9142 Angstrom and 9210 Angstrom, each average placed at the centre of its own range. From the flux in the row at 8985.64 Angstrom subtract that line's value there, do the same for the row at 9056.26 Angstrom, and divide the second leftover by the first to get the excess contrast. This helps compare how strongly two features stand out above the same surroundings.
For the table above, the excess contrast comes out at -0.15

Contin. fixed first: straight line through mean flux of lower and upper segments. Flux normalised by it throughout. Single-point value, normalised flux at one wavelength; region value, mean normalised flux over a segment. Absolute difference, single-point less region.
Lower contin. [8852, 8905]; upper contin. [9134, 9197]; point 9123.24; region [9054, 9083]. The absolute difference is 0.02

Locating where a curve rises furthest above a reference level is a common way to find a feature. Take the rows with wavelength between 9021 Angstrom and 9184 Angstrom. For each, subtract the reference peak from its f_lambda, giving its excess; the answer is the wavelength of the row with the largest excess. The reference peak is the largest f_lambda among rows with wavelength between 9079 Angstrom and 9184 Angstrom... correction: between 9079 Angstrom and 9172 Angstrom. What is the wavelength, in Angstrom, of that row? 9047.93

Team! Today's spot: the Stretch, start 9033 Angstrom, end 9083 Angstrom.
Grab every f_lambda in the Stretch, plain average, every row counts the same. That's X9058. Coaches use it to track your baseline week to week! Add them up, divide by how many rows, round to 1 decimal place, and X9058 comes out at 10.6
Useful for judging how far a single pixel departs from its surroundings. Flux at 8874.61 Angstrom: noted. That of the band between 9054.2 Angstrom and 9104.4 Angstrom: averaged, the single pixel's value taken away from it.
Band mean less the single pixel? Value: 0.2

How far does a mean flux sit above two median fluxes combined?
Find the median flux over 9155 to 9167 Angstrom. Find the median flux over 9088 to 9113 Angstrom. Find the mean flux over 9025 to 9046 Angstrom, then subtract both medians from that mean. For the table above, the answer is -10.2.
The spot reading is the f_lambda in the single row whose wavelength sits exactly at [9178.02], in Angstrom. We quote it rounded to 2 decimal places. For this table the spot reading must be 10.14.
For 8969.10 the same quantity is 10.67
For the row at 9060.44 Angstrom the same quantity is 10.44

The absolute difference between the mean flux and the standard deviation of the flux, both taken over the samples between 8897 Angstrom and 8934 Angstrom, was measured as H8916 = 10.4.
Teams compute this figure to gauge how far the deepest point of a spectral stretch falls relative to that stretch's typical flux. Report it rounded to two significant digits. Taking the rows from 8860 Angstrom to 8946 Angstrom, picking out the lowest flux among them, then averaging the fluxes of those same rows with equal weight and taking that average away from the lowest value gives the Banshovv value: -0.53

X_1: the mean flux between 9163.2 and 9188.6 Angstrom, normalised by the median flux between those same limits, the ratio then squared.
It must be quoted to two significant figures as 0.98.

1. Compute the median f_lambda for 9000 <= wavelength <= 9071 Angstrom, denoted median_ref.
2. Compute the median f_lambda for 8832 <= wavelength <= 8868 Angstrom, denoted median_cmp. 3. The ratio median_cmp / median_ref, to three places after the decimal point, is 1.036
